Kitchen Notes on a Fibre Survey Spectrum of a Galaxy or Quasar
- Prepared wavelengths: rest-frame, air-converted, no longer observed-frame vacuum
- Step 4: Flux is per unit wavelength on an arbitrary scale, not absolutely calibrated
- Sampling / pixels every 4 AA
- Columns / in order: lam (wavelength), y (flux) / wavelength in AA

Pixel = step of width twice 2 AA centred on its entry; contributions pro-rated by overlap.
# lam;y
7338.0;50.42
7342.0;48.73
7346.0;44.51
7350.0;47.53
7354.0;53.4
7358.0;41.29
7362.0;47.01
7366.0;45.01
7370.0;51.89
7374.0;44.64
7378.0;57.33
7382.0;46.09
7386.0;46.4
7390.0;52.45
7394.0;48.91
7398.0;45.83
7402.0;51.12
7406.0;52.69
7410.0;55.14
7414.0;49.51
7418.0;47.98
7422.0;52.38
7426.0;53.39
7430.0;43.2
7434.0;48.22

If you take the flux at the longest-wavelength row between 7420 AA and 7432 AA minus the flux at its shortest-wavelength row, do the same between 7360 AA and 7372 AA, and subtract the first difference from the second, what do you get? 14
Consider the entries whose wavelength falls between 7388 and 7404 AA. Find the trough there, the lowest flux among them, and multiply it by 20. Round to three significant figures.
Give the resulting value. 917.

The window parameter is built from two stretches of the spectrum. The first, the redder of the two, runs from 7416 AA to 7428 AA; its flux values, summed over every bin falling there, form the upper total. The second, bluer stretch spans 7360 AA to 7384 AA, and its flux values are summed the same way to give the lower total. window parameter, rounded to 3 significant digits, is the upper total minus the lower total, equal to -138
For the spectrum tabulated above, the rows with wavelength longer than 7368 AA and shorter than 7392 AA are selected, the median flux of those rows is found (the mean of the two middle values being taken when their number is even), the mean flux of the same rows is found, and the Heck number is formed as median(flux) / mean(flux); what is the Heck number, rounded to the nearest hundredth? 0.99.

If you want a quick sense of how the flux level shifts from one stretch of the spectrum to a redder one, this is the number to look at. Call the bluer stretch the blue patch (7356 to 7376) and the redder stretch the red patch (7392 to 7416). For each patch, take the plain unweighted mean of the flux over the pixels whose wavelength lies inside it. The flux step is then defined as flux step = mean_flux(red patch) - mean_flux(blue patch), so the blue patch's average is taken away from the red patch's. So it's 4.6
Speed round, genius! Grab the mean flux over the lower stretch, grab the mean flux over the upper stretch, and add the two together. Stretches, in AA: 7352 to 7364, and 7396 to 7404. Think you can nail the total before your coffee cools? 96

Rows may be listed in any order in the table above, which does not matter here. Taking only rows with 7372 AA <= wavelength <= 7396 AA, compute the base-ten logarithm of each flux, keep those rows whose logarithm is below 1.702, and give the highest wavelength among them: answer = 7394.0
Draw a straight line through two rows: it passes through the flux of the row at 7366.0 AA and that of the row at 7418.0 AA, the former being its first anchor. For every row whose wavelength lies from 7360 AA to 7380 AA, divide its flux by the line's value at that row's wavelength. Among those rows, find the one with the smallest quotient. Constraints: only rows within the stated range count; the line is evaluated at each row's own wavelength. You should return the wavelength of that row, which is 7374.0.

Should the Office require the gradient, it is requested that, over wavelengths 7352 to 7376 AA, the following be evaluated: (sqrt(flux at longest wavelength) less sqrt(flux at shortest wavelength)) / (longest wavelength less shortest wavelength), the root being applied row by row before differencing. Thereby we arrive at -0.03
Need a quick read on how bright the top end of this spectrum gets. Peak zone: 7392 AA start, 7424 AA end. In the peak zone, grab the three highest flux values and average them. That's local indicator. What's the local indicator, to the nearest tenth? 53.4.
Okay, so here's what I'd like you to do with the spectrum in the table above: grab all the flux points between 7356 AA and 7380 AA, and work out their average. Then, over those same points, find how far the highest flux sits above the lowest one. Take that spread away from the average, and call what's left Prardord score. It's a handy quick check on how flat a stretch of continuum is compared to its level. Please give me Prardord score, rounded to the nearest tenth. 31.8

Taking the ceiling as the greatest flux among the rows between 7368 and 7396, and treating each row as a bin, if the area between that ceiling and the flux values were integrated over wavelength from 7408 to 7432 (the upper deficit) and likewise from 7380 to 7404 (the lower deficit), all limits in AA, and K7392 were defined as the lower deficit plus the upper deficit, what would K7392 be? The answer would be 382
